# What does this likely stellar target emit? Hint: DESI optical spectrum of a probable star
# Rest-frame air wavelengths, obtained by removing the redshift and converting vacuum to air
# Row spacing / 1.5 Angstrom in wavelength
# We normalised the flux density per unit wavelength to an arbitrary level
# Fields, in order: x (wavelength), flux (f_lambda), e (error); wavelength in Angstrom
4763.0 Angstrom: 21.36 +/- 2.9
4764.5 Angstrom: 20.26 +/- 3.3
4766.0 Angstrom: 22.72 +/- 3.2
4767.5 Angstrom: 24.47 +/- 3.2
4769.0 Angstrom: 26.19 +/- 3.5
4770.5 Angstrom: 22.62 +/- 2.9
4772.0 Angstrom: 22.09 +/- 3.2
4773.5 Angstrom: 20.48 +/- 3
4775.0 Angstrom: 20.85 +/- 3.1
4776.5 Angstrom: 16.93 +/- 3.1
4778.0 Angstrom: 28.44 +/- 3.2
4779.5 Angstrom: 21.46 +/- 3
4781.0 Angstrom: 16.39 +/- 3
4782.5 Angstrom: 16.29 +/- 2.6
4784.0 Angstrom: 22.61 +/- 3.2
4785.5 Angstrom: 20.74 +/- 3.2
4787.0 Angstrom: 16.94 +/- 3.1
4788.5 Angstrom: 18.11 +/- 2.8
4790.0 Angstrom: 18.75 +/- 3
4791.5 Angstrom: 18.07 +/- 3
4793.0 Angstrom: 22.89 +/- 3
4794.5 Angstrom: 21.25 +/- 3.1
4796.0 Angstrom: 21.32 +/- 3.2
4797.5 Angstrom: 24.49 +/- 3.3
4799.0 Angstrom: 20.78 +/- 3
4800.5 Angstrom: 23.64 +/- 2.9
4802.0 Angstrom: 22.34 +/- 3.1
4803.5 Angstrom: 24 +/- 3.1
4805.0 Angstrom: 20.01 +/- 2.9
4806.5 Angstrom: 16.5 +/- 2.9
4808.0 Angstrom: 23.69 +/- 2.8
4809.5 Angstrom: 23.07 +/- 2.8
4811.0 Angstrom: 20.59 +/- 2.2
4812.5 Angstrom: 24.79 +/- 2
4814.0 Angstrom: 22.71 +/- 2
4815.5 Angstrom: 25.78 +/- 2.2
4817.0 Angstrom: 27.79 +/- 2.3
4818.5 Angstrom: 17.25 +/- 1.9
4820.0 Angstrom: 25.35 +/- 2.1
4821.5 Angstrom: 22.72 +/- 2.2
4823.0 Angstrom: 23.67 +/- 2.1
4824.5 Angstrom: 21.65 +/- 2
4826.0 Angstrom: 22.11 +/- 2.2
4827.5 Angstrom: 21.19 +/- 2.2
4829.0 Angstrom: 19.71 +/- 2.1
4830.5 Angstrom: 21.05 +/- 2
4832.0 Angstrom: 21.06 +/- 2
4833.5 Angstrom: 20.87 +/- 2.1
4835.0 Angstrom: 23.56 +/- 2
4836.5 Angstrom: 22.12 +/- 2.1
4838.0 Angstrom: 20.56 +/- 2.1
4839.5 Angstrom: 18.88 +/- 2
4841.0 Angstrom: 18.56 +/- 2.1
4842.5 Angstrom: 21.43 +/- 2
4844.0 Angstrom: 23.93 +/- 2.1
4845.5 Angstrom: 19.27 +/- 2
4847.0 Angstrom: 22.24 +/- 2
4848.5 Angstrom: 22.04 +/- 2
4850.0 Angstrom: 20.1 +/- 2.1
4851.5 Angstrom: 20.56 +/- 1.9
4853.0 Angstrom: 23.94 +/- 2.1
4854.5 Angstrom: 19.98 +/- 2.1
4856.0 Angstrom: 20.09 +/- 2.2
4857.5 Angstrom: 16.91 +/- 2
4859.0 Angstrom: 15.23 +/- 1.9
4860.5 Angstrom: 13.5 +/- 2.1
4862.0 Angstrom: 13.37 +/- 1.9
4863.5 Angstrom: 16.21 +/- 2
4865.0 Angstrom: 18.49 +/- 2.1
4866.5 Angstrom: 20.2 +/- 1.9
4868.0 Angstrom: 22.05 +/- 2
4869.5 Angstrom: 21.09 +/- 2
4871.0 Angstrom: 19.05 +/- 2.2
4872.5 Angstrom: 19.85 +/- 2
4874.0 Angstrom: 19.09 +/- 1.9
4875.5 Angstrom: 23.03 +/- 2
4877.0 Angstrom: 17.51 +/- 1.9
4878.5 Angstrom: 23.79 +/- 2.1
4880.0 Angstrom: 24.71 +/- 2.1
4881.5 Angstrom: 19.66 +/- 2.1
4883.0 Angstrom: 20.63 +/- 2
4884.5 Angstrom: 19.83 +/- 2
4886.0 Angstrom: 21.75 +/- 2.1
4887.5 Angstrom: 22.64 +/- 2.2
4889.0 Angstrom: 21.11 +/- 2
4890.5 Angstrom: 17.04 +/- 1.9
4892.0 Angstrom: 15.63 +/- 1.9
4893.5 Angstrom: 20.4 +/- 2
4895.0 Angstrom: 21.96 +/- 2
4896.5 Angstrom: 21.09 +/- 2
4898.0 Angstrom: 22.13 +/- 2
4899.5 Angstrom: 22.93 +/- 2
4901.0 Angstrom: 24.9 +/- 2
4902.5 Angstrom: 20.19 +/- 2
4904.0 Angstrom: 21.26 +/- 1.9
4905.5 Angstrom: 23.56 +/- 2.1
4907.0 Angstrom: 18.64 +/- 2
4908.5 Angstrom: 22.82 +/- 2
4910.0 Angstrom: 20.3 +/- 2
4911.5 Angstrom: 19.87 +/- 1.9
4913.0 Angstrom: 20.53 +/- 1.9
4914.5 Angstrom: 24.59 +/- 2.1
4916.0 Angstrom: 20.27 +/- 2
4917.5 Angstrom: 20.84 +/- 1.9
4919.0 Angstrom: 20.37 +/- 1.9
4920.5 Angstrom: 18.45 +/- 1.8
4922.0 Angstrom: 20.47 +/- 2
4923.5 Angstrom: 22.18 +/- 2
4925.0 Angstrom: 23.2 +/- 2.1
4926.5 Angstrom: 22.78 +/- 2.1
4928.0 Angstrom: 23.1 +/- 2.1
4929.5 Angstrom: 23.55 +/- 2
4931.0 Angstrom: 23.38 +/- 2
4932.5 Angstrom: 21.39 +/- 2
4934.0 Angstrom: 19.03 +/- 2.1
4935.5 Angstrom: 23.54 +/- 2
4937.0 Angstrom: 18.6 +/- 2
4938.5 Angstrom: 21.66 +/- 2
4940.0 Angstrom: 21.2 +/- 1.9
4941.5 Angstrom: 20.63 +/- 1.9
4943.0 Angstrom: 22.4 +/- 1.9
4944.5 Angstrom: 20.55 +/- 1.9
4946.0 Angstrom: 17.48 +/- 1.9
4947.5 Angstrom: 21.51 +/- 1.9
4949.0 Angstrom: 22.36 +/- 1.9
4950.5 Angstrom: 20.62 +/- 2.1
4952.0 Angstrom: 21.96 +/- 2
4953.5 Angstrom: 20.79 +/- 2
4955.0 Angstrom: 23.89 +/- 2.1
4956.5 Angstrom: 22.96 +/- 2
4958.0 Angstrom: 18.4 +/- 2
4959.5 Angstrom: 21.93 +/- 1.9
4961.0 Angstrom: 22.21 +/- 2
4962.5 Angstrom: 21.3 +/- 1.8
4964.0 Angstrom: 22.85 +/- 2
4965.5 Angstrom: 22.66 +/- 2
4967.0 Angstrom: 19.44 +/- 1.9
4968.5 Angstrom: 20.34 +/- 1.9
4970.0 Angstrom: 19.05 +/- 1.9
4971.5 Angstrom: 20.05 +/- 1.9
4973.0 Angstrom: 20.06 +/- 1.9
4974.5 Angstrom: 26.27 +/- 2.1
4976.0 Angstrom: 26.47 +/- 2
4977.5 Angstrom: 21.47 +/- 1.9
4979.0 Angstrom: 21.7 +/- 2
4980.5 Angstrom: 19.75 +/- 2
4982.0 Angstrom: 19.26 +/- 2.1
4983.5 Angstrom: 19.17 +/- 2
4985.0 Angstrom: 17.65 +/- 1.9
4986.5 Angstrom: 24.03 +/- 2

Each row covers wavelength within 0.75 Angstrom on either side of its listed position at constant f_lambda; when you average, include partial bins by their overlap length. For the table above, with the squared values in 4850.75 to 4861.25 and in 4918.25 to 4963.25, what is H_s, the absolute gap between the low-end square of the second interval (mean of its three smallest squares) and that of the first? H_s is 95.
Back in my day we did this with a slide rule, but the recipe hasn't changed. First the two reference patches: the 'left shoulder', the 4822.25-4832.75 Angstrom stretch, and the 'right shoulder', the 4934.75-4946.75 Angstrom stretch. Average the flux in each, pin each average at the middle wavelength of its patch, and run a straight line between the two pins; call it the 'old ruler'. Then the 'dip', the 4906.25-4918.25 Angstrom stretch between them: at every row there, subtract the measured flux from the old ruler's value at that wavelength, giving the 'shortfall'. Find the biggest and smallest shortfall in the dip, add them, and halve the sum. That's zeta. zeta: -1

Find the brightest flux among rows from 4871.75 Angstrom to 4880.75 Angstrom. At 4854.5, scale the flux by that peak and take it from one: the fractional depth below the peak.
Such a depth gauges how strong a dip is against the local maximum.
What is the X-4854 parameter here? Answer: 0.19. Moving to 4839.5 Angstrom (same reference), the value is 0.24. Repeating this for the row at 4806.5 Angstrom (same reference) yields 0.33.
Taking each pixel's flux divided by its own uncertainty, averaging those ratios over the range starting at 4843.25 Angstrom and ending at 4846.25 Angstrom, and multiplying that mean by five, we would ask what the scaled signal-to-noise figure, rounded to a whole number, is 53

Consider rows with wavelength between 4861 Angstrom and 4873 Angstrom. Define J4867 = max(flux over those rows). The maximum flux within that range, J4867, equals 22.05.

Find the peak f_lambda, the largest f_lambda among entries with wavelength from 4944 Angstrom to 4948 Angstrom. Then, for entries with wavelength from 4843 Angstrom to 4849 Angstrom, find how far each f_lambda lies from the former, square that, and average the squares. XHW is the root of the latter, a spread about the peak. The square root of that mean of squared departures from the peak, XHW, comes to 1.7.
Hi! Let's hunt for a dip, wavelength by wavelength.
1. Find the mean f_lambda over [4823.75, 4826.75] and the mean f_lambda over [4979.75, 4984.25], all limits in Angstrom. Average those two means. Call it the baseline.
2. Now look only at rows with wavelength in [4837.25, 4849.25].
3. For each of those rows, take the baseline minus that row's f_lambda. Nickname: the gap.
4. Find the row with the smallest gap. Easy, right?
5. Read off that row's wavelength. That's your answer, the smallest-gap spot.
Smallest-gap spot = 4844.0 Angstrom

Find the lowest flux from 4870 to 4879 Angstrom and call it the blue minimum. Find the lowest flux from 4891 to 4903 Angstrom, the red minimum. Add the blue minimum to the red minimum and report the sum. 33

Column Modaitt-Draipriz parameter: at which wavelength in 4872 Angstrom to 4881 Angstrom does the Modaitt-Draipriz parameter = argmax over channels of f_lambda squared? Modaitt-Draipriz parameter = 4880.0 Angstrom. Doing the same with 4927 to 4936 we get 4929.5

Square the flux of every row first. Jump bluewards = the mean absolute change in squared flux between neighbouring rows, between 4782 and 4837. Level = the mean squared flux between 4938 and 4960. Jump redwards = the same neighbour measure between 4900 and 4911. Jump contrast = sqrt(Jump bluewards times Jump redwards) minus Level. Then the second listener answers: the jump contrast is -325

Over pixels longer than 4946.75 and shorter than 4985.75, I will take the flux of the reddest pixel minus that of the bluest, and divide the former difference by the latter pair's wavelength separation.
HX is -0.10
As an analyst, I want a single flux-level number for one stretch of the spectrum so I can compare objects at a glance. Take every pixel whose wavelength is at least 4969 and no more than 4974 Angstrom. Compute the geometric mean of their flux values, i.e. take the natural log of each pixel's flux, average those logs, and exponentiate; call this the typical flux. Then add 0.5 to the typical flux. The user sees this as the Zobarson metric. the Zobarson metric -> 20.2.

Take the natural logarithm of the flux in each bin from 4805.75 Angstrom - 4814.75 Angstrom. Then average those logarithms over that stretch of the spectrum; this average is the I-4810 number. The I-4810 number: 3.077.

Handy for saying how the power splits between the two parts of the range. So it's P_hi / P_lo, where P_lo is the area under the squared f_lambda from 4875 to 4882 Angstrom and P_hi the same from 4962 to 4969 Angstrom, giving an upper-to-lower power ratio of 0.95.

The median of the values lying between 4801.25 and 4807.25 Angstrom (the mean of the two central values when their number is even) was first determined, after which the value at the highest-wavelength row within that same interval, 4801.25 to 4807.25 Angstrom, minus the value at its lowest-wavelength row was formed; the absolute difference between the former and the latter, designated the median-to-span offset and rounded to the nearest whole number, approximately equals 27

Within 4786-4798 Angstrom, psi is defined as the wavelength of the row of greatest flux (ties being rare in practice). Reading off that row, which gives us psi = 4797.5 Angstrom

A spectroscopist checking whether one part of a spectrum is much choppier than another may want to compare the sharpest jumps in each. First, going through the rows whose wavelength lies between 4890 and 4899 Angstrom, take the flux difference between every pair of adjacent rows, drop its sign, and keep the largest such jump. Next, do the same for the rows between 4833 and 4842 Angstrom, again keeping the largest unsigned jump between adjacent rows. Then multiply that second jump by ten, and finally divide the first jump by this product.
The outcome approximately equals 0.18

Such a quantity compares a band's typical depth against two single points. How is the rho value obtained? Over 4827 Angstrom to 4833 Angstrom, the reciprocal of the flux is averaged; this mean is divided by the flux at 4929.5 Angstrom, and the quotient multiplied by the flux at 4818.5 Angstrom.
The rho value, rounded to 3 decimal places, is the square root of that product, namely 0.188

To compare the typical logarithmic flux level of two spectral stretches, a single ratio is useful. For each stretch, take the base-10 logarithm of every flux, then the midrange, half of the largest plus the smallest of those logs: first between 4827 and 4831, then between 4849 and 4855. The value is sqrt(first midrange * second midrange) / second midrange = 0.99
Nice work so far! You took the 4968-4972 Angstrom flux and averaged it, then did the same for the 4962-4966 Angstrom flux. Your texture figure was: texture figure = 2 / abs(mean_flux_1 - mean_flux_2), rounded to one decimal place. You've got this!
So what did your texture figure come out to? 0.8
